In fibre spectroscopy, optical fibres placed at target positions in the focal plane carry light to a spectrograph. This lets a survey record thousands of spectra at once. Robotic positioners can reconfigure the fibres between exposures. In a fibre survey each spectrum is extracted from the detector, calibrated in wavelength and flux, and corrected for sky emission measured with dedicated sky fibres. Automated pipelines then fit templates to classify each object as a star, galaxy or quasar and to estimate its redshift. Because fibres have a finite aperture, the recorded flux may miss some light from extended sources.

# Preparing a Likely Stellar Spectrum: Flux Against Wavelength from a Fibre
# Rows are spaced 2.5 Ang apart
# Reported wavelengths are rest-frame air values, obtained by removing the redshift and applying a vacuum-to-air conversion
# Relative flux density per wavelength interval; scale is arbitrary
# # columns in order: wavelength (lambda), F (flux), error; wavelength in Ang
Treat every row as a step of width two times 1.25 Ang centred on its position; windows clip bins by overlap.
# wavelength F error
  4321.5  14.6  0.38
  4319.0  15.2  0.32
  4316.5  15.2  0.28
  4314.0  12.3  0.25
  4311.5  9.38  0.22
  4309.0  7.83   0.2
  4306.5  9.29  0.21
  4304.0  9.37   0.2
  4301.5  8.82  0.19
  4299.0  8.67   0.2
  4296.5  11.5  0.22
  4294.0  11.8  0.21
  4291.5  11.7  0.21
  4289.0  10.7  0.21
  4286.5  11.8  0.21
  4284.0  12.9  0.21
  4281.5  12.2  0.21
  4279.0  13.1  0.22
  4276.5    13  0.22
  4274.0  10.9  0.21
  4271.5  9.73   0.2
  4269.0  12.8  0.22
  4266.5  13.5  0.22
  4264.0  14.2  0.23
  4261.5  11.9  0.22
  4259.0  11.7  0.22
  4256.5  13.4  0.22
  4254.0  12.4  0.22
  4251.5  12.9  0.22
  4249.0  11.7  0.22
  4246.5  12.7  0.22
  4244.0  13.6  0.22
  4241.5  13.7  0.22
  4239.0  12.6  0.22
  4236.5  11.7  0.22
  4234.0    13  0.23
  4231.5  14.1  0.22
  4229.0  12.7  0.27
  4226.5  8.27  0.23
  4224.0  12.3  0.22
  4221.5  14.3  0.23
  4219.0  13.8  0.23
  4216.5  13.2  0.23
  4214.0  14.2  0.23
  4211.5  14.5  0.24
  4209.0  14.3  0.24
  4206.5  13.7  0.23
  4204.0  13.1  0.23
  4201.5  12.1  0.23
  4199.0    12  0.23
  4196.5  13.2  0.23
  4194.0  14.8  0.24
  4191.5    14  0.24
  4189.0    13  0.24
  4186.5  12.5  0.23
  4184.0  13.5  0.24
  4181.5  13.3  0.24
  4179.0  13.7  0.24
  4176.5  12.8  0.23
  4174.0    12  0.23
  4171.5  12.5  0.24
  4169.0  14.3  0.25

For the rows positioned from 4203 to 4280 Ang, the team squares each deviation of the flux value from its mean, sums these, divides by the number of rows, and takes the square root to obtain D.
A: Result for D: 1.34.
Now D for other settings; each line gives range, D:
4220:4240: 1.75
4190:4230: 1.52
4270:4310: 1.63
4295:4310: 1.13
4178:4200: 0.77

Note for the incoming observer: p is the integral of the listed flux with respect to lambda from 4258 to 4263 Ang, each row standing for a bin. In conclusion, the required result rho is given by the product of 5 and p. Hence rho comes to 298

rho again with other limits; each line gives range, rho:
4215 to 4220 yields 338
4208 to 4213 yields 360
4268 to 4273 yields 279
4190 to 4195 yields 358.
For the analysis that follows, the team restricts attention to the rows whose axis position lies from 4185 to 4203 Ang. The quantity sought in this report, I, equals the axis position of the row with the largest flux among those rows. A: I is 4194.0 Ang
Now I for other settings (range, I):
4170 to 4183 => 4179.0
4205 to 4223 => 4211.5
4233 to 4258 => 4241.5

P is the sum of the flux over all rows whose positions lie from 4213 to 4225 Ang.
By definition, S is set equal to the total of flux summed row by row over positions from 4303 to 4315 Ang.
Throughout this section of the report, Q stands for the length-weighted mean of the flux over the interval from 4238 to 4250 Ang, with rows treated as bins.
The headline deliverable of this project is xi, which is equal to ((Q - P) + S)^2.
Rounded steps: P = 68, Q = 12.9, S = 48.2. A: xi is 45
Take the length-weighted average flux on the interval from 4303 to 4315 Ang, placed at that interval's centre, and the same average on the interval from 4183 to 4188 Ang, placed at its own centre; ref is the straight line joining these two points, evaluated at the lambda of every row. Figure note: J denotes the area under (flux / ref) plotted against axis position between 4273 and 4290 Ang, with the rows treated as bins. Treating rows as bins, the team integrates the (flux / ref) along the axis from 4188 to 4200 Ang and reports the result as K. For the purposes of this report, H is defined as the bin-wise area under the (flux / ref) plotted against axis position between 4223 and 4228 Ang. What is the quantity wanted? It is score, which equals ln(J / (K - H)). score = 0.9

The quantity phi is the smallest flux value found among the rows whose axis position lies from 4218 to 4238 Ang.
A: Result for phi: 8.27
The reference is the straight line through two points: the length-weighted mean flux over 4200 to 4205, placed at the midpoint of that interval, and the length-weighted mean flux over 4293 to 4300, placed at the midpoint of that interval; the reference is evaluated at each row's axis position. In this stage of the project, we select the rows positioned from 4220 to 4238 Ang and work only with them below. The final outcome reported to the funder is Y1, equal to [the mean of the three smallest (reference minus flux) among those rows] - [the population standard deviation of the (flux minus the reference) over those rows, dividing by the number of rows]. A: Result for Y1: -3.6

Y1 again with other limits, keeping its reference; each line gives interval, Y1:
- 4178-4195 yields -2.1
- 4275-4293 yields -2.7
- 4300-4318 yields -4.4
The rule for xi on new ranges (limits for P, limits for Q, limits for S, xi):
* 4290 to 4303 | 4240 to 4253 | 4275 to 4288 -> 548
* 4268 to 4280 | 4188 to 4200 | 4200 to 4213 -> 467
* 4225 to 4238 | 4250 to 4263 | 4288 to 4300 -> 50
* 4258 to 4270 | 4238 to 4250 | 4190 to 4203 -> 222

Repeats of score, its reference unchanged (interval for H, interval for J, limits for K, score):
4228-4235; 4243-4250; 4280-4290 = 0.7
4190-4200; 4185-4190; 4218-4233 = -0.1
